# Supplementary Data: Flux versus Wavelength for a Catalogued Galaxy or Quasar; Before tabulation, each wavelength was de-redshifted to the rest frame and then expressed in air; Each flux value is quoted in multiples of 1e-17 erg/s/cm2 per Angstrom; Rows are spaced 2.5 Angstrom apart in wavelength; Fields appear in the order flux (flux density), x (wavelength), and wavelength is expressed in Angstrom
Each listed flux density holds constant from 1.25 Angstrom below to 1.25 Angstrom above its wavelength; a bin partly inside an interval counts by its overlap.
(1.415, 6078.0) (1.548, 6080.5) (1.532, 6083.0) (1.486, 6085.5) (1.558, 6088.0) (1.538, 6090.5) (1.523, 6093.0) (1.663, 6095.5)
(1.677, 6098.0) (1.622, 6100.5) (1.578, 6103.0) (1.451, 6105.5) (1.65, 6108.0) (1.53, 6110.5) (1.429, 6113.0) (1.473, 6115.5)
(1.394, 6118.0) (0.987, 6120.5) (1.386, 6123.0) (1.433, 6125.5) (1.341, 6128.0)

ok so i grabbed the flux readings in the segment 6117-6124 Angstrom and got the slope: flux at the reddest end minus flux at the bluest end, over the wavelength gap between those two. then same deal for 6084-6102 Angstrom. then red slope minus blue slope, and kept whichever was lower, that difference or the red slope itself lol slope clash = -0.011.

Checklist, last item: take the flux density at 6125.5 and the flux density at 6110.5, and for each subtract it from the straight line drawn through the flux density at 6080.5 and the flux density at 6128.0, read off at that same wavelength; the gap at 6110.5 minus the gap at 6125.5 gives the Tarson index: -0.032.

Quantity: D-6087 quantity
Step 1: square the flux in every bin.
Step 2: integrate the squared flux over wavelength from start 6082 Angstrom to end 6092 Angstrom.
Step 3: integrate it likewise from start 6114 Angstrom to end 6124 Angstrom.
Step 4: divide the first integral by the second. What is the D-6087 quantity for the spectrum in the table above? 1.3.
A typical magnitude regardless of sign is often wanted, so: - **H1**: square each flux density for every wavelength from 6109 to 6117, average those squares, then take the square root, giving 1.48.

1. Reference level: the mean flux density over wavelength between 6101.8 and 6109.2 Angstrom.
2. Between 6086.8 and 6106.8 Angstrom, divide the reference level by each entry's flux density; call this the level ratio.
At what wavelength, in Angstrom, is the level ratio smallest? 6098.0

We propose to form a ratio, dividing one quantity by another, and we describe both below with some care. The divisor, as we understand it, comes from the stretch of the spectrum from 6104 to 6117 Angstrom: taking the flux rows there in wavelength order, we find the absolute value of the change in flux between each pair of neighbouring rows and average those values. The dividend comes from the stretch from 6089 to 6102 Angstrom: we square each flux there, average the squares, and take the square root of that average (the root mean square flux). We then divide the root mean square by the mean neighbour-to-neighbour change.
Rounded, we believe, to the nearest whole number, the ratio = 14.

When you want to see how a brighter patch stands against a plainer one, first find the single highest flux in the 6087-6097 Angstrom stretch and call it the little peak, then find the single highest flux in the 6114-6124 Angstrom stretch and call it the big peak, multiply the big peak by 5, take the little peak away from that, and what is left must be 5.70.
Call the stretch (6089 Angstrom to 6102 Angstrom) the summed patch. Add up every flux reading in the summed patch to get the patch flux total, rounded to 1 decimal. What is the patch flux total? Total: 8.0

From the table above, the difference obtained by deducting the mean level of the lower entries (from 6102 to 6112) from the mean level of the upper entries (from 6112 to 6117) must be -0.10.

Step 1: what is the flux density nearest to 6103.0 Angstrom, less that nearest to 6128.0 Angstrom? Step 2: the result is 0.24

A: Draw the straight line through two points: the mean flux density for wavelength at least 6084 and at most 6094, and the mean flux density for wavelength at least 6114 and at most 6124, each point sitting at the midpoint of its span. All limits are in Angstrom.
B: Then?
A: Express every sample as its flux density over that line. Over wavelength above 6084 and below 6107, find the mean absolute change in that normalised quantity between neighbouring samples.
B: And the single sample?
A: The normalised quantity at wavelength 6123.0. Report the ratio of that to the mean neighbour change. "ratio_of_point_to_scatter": 28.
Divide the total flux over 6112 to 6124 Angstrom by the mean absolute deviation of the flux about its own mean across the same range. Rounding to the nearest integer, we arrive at 48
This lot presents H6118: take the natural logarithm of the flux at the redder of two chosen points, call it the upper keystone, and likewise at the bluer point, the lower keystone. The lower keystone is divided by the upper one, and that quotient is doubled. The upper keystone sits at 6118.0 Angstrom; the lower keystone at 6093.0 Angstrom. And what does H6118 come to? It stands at 2.5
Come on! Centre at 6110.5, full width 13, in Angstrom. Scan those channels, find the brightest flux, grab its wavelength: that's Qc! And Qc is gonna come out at 6108.0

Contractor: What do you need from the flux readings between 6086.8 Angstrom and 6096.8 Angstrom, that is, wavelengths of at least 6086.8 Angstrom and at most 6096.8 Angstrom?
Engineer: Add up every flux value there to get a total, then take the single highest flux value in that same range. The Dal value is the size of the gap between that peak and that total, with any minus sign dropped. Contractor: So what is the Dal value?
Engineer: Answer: 4.62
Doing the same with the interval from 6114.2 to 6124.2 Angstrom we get 3.77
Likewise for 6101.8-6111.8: 4.56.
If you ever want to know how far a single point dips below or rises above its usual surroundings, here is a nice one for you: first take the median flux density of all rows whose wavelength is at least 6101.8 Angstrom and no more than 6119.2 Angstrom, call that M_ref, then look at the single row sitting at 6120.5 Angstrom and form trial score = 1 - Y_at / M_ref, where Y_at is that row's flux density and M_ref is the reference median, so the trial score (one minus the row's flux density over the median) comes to 0.33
